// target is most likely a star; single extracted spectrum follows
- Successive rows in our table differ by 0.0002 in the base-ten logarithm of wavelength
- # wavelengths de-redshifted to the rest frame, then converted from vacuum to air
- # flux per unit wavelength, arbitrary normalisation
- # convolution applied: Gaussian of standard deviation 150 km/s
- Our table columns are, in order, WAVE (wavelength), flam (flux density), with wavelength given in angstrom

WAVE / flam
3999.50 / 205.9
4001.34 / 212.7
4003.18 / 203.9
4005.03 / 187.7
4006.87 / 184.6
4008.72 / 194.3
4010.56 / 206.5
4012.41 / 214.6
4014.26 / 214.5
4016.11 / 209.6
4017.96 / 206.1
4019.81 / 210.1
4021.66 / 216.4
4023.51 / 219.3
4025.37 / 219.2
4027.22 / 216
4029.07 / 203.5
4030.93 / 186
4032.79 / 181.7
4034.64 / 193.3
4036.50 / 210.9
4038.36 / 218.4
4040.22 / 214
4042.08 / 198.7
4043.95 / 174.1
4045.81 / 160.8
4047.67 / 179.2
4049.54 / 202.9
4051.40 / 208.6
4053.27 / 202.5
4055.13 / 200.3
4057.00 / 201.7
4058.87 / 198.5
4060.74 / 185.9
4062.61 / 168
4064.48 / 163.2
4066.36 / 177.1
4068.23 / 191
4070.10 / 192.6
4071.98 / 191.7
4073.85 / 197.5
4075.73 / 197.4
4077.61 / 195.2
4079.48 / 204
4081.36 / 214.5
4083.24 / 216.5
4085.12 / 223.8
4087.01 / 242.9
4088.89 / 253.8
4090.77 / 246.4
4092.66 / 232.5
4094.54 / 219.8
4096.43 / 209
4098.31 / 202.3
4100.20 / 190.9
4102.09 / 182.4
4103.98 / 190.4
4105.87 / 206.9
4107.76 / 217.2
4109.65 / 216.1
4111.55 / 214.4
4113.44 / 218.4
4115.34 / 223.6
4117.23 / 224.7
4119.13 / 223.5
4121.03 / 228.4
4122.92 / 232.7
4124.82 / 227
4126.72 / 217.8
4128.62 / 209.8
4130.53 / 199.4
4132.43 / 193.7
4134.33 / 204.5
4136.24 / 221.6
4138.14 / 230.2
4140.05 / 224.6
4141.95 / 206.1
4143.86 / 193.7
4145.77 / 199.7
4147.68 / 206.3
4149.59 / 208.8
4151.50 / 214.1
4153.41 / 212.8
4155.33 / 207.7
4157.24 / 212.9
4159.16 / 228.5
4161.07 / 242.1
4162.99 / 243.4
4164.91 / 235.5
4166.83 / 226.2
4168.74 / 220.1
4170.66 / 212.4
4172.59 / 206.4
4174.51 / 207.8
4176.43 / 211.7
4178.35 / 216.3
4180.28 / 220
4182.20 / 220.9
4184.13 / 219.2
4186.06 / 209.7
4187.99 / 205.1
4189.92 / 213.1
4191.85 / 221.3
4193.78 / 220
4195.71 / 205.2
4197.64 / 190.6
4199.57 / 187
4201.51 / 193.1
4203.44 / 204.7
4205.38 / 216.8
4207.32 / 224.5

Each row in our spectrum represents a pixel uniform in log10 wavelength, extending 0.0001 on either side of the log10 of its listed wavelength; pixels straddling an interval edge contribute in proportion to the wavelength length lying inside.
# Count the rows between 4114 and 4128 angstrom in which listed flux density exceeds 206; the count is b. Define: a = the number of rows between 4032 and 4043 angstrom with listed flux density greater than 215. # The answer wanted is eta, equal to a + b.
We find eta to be 8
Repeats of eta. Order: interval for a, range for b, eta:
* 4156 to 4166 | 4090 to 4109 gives 10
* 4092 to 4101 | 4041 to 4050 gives 2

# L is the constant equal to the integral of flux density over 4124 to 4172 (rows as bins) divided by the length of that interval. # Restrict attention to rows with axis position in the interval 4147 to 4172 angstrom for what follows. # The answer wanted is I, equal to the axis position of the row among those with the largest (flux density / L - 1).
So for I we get 4162.99 angstrom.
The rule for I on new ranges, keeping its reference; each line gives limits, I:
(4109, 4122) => 4121.03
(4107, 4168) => 4162.99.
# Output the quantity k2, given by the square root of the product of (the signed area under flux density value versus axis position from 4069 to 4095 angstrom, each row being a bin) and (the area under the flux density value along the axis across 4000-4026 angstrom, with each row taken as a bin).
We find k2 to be 5499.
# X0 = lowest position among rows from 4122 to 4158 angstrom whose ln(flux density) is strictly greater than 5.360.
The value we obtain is 4122.92 angstrom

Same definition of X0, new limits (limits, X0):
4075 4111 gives 4081.36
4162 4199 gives 4162.99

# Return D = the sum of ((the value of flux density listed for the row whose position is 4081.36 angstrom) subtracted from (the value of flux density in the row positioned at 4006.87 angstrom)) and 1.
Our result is -29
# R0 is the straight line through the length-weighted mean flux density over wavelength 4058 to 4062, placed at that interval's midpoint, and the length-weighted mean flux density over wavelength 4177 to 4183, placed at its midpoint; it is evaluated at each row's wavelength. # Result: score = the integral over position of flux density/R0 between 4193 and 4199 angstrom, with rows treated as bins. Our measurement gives 5.5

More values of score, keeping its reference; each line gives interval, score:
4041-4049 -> 7.7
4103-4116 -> 13.6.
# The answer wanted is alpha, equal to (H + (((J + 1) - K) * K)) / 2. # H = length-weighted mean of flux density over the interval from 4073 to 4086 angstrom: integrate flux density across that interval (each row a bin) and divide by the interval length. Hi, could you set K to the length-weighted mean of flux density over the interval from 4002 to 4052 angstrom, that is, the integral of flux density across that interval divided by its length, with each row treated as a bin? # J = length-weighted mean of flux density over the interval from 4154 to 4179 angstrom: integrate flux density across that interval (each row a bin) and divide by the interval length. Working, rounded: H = 207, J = 221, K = 201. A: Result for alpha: 2164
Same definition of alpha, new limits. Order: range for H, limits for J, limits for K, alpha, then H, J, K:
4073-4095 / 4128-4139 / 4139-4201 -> -236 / 220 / 210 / 214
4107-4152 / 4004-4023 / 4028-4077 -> 1398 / 215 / 205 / 192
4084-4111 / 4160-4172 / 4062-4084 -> 3728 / 217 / 229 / 193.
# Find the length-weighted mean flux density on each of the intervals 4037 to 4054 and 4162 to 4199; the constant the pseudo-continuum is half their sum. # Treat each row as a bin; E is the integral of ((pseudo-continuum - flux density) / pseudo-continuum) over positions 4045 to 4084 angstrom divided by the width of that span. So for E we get 0.063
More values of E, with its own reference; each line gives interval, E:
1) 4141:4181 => -0.049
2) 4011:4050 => 0.016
